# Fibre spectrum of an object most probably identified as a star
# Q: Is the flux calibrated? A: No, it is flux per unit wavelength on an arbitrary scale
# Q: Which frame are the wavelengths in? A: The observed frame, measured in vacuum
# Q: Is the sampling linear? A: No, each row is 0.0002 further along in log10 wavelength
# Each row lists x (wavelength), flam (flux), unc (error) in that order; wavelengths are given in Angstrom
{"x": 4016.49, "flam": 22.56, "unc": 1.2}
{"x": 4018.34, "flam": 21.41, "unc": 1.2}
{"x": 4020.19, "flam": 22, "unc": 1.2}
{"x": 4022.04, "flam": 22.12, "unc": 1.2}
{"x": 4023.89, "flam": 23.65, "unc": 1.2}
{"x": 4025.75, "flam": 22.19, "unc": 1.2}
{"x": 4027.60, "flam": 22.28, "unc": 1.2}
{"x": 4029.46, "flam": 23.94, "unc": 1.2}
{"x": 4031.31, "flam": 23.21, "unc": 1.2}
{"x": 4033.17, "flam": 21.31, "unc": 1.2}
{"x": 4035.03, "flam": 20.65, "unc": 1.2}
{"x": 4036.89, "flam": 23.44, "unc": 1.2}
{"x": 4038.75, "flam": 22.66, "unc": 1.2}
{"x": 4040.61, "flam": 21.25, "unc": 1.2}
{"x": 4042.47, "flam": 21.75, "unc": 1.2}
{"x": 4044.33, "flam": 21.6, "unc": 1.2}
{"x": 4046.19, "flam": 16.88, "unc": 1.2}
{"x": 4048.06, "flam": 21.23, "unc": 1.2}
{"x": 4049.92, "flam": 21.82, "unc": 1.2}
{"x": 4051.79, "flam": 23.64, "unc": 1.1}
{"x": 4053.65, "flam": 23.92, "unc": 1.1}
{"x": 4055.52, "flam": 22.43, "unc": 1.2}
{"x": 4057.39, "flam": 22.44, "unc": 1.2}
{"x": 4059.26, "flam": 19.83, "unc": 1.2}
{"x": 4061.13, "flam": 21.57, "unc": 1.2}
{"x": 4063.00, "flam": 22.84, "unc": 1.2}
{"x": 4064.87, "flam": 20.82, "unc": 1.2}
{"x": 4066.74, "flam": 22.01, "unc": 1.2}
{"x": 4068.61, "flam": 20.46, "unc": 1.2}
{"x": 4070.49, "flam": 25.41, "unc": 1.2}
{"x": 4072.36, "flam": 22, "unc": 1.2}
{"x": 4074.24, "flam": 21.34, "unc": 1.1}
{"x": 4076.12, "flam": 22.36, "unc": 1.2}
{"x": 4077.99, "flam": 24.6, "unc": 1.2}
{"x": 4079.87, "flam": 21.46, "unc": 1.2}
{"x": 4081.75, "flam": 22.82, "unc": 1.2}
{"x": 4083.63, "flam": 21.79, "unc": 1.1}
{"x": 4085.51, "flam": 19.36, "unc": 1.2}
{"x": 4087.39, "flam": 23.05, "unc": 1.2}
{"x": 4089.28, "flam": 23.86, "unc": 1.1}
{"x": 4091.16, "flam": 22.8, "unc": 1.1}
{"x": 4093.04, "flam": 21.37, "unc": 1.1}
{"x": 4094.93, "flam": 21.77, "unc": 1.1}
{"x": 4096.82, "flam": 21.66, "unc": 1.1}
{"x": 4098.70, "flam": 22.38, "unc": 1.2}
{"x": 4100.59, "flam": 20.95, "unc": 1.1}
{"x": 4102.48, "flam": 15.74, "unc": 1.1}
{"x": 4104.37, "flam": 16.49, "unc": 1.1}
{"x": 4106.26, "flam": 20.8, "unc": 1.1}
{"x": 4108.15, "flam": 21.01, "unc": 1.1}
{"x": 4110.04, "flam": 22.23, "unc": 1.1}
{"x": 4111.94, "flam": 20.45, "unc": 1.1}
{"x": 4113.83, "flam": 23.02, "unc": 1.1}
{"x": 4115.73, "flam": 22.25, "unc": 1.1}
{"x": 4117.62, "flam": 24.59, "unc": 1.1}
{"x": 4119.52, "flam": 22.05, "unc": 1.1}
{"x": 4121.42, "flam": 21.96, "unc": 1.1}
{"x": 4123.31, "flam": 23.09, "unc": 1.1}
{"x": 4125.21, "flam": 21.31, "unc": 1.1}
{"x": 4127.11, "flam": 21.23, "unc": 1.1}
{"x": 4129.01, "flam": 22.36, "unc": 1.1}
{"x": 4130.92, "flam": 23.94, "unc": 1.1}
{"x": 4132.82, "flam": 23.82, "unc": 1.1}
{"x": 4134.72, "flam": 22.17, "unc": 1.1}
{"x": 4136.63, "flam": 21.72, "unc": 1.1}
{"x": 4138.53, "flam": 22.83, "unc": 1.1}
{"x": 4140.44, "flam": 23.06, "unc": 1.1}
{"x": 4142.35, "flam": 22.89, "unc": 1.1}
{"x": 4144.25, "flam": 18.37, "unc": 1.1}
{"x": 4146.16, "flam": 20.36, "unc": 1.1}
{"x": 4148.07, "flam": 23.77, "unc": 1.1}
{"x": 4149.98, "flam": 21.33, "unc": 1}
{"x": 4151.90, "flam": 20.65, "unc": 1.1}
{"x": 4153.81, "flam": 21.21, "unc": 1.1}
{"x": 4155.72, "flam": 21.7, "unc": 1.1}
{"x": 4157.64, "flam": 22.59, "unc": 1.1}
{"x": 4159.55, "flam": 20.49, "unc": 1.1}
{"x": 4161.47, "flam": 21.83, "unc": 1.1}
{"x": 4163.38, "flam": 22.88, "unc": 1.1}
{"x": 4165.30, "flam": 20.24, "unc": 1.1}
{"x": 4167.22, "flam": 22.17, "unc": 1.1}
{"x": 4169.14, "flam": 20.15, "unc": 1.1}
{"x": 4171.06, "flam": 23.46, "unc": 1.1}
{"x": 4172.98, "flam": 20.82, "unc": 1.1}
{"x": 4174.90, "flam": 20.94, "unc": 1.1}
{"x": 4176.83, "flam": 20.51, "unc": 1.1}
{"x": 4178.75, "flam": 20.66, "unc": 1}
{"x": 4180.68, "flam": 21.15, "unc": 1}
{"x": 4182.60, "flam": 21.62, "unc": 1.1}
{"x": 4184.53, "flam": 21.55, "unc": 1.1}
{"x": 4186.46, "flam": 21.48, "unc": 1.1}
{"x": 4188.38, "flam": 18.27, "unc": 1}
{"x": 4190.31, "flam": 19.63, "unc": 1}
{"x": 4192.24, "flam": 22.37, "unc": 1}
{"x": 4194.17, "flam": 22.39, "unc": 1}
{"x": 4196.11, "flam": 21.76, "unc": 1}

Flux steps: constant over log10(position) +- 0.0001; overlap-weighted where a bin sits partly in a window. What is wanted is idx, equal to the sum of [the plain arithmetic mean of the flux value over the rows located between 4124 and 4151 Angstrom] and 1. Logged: 23.1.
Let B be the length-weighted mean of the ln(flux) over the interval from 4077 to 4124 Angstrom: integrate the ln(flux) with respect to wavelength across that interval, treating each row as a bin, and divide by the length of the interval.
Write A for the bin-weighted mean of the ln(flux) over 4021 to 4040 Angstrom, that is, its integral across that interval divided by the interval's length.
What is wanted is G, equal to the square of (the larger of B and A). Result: 9.69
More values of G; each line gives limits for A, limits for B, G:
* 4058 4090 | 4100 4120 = 9.56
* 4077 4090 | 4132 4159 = 9.65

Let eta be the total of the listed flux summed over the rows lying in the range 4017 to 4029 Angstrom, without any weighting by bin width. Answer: 134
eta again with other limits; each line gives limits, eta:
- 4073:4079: 68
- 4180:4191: 124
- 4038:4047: 104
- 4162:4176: 151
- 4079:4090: 132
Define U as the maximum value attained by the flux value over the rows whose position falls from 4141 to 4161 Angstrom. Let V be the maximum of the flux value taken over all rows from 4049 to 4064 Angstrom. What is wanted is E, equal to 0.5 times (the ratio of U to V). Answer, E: 0.497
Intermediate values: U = 23.77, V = 23.92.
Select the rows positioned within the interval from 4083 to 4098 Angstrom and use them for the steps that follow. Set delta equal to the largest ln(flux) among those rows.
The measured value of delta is 3.17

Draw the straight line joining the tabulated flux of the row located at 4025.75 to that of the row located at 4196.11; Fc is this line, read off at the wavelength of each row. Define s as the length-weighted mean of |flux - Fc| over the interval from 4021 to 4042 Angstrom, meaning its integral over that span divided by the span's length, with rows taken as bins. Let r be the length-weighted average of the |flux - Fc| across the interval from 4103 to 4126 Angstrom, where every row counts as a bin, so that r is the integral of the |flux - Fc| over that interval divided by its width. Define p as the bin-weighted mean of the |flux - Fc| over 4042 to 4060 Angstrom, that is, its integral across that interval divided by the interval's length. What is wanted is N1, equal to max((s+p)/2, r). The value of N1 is 1.37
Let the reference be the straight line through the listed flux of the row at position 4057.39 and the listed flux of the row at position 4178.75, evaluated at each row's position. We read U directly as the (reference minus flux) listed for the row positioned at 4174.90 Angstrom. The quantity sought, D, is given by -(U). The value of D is 0.2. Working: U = -0.2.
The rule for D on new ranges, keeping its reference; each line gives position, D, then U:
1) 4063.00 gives 0.5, -0.5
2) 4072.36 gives -0.2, 0.2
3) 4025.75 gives -0.7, 0.7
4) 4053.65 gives 1.4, -1.4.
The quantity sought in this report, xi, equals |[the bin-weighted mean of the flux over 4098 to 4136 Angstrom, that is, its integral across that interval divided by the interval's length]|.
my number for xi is 21.6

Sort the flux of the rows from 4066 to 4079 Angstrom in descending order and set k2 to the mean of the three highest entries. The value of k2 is 24.1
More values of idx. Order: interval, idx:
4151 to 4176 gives 22.5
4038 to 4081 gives 22.9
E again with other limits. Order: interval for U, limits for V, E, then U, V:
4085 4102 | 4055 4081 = 0.470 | 23.86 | 25.41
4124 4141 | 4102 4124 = 0.487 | 23.94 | 24.59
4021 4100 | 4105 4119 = 0.517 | 25.41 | 24.59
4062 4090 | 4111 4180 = 0.517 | 25.41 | 24.59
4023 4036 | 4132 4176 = 0.503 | 23.94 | 23.82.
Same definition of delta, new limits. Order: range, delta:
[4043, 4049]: 3.07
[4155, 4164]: 3.13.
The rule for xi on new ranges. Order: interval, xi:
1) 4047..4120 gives 21.8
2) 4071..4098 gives 22.2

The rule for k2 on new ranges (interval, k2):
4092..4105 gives 21.9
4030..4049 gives 23.1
